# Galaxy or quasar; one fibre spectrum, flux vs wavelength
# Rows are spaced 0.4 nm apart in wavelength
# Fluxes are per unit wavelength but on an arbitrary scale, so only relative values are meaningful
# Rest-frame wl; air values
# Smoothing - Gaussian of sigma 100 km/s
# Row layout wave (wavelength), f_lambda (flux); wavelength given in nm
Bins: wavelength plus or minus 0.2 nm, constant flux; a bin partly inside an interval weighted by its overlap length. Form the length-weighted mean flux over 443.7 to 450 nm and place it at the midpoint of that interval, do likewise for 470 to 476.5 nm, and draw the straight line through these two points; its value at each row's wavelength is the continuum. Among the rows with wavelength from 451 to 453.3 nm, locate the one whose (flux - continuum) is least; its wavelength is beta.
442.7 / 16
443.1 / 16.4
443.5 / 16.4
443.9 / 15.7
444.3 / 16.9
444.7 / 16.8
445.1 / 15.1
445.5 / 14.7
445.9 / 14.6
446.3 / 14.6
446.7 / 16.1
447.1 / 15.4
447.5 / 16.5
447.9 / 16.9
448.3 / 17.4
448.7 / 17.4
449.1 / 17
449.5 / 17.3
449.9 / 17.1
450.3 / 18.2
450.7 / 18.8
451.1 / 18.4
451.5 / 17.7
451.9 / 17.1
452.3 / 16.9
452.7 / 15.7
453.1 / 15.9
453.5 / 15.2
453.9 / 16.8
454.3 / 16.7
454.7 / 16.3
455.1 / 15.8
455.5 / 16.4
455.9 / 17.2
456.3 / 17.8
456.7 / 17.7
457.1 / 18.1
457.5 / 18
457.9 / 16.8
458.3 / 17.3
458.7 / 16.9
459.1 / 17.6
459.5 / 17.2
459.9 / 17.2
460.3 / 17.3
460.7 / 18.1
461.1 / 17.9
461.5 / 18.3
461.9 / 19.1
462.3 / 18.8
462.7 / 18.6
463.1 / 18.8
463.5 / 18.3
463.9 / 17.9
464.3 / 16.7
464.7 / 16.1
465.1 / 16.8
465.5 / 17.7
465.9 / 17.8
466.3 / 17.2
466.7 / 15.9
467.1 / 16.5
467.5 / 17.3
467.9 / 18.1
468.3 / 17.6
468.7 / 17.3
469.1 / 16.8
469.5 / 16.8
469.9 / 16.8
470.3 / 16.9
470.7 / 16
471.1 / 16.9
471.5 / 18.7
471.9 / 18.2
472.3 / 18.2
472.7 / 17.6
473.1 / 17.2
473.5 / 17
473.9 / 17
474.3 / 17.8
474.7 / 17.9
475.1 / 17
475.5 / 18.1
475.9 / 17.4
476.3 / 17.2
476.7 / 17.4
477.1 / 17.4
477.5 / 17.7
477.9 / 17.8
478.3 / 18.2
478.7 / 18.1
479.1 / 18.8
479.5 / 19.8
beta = 452.7 nm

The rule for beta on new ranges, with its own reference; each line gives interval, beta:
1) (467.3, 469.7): 469.5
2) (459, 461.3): 459.9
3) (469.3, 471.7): 470.7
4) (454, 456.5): 455.1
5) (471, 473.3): 471.1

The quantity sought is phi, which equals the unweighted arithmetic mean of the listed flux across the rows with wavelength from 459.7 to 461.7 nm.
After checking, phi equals 17.8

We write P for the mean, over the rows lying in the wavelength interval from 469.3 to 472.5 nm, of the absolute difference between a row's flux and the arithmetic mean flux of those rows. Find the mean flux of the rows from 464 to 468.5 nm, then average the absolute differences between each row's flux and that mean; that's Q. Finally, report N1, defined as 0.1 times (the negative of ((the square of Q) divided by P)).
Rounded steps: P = 0.79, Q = 0.60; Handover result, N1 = -0.046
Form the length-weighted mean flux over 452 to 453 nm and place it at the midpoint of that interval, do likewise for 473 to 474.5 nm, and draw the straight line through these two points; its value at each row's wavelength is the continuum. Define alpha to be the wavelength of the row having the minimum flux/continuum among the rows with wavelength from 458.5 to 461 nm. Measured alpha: 458.7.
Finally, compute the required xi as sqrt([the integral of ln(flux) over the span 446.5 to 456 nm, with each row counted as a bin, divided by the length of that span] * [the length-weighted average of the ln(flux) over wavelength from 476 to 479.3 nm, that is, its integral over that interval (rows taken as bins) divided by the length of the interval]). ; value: 2.85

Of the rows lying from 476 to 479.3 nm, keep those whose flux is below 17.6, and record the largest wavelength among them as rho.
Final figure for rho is 477.1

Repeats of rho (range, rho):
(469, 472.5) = 471.1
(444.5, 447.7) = 447.5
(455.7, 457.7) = 455.9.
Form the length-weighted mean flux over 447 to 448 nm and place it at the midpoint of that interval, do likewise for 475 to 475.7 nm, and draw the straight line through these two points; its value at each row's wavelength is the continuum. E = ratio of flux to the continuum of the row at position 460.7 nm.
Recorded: 1.07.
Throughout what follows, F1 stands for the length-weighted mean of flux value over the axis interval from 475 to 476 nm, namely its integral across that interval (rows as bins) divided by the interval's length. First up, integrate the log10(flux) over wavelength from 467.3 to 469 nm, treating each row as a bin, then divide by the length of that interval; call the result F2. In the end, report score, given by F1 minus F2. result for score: 16.3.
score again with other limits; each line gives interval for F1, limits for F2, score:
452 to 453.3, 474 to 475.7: 15.0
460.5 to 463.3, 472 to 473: 17.3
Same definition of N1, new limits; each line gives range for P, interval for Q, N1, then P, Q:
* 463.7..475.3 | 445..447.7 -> -0.067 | 0.56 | 0.61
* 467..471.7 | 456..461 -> -0.027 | 0.55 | 0.38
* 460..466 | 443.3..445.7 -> -0.090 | 0.65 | 0.77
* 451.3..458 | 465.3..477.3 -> -0.035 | 0.69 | 0.49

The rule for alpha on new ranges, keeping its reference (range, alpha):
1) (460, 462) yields 460.3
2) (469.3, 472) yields 470.7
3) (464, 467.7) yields 466.7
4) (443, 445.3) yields 445.1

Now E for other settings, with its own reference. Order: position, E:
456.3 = 1.07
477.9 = 1.00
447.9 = 1.04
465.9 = 1.04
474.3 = 1.01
